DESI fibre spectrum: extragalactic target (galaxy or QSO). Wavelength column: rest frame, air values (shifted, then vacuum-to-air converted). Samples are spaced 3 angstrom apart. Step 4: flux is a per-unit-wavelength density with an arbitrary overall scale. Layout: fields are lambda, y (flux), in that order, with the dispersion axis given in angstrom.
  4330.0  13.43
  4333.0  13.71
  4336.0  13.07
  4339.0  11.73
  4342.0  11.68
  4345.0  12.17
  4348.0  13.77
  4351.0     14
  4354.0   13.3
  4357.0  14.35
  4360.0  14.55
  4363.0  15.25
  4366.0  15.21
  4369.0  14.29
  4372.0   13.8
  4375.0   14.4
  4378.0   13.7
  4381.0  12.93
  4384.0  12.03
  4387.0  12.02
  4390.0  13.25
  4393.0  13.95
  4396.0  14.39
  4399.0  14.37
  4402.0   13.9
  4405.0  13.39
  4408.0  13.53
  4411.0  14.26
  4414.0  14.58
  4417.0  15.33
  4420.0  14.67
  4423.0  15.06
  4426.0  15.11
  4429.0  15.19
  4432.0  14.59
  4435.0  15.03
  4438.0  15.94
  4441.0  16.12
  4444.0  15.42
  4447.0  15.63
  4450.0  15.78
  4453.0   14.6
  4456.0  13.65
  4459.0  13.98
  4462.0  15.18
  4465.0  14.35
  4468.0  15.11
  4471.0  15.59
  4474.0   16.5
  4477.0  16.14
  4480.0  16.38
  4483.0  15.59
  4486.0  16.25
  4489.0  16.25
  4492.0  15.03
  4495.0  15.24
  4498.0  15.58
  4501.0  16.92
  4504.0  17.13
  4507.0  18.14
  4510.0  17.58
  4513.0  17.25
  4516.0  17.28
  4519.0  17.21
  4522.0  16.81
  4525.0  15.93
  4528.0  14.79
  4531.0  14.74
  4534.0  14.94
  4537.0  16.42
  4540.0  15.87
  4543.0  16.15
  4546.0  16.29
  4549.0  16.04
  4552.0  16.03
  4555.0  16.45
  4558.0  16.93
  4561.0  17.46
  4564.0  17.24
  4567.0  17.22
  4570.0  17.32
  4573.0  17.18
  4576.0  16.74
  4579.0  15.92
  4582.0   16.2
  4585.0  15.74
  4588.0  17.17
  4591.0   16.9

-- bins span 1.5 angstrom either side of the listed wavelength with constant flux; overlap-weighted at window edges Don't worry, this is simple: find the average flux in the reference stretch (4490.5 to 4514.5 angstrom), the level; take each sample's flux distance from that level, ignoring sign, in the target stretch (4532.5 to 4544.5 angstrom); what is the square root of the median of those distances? 0.77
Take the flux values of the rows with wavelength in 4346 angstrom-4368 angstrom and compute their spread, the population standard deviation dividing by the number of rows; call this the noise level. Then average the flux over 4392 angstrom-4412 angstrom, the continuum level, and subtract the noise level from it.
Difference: 13.3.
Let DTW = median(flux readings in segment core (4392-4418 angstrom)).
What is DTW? 14.3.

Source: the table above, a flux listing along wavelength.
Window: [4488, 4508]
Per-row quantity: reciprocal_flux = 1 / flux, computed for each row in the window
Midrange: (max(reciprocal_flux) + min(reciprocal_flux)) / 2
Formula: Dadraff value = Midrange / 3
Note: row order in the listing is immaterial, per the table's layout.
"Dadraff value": 0.0203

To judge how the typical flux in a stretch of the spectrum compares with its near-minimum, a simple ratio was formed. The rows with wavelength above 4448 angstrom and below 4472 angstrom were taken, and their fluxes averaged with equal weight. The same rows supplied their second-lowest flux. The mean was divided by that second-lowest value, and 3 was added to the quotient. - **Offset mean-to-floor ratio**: 4.057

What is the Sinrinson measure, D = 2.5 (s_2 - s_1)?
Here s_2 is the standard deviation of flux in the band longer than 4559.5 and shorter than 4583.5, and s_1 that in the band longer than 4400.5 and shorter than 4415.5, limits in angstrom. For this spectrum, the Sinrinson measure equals 0.2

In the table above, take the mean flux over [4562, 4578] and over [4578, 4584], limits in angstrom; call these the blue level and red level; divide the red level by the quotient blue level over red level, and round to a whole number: 15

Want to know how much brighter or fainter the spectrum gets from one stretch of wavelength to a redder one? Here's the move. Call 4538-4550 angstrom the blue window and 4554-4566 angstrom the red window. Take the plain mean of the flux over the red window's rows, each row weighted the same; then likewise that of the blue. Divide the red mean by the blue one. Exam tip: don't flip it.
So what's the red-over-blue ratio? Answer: 1.06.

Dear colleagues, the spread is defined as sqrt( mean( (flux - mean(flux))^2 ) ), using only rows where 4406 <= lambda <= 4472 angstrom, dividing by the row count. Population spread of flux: 0.69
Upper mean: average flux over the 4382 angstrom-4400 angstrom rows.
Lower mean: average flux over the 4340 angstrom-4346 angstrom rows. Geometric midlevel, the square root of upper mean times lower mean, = 12.6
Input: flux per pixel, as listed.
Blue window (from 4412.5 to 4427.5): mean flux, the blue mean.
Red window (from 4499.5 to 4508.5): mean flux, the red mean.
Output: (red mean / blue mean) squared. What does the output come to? 1.4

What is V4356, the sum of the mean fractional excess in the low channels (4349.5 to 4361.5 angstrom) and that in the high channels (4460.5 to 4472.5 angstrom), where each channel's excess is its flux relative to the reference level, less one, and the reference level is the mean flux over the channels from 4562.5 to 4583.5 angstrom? -0.27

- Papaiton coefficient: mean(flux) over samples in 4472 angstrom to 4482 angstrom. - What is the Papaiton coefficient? 16.3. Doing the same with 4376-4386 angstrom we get 12.9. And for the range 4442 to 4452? 15.6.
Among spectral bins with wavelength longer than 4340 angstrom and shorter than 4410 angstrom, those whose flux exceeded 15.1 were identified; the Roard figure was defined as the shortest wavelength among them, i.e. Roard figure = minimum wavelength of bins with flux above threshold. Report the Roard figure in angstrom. 4363.0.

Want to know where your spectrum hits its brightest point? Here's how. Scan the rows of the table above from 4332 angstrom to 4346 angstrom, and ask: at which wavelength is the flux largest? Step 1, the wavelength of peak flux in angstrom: 4333.0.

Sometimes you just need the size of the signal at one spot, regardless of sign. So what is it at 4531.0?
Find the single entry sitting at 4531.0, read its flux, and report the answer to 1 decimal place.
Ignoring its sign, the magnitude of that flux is 14.7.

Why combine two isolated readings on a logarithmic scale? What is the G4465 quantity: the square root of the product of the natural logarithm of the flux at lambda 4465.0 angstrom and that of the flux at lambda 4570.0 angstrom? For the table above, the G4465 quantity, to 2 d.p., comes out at 2.76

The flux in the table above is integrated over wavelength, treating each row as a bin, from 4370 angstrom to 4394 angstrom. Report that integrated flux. 318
